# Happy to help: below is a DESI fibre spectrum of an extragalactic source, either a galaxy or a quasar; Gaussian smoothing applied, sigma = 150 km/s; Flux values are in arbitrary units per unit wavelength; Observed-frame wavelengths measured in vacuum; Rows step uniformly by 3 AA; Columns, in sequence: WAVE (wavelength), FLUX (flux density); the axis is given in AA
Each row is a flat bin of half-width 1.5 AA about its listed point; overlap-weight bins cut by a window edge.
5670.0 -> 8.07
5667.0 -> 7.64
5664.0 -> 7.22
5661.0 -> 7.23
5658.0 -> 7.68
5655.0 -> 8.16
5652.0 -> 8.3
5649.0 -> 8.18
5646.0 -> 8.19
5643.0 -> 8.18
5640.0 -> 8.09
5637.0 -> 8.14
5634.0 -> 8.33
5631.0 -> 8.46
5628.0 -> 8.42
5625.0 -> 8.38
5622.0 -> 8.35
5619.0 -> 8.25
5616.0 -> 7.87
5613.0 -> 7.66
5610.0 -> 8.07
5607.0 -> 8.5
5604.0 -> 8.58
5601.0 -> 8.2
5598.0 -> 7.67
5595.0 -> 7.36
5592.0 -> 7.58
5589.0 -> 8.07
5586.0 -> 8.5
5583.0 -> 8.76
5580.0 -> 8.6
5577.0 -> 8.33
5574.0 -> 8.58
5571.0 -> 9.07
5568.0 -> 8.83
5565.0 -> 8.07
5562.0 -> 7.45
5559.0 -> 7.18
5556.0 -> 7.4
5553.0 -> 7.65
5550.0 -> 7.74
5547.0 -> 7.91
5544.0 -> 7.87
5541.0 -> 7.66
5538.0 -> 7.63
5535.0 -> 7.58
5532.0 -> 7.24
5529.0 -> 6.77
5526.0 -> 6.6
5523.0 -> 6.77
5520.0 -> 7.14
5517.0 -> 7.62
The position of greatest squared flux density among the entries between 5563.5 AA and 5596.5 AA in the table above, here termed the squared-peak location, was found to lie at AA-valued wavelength 5571.0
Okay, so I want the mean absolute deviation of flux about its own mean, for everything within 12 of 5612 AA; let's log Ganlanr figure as 0.24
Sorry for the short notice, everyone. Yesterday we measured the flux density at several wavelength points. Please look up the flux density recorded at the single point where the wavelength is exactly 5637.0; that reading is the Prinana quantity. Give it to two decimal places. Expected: 8.14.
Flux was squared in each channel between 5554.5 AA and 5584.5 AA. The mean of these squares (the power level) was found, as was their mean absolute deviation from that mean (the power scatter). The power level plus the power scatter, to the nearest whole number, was 77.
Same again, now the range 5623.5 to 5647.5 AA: 71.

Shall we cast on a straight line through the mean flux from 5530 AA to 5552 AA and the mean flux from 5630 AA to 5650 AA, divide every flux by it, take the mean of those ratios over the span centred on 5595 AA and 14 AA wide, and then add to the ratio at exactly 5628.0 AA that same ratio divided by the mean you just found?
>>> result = 2.09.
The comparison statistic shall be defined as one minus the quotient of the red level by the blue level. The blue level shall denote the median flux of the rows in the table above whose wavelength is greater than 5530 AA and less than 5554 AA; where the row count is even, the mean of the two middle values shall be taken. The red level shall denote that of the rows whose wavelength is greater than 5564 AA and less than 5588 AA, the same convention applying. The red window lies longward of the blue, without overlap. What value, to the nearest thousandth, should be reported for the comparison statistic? -0.122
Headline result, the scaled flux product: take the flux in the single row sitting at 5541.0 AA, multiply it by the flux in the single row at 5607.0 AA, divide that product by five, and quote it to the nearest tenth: 13.0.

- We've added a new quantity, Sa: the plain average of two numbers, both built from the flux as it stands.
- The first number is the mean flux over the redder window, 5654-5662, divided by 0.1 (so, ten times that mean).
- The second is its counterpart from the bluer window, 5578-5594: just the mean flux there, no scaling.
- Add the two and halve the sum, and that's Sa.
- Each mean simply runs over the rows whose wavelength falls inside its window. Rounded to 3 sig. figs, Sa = 42.6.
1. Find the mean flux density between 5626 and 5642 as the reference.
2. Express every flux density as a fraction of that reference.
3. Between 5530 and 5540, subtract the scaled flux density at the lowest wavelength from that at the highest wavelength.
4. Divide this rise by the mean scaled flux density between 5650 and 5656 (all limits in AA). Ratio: 0.05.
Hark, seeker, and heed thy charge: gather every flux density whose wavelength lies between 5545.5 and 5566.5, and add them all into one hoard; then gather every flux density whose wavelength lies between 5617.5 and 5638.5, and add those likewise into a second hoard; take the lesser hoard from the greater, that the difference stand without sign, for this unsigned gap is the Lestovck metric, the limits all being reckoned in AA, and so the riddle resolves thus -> 4.9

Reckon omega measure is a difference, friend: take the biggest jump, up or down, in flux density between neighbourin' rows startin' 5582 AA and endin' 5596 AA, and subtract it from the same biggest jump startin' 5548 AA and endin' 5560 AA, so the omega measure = -0.24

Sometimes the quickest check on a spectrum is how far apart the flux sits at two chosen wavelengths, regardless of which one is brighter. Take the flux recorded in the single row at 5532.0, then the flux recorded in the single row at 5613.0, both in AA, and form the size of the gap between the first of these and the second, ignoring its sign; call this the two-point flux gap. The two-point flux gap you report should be 0.42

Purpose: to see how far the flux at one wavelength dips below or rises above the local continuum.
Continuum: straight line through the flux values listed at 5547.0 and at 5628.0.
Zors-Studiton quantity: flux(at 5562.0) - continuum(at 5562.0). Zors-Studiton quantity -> -0.55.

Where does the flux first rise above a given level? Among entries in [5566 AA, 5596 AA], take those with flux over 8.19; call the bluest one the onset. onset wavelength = 5568.0 AA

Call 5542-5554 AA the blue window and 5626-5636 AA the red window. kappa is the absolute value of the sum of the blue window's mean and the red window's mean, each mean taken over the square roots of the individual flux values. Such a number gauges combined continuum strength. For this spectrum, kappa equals 5.69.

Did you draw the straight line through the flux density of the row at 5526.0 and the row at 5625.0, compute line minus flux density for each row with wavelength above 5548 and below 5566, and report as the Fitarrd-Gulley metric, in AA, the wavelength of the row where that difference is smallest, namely 5565.0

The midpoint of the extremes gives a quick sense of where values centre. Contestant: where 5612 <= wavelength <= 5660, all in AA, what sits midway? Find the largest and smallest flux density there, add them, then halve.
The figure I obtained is 8.06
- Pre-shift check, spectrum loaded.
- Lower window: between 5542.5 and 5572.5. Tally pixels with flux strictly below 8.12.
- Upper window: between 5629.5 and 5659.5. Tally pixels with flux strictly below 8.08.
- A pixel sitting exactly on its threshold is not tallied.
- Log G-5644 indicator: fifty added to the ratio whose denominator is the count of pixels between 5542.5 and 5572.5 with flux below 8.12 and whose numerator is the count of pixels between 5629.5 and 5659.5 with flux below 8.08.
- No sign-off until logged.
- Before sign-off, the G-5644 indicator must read 50.1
